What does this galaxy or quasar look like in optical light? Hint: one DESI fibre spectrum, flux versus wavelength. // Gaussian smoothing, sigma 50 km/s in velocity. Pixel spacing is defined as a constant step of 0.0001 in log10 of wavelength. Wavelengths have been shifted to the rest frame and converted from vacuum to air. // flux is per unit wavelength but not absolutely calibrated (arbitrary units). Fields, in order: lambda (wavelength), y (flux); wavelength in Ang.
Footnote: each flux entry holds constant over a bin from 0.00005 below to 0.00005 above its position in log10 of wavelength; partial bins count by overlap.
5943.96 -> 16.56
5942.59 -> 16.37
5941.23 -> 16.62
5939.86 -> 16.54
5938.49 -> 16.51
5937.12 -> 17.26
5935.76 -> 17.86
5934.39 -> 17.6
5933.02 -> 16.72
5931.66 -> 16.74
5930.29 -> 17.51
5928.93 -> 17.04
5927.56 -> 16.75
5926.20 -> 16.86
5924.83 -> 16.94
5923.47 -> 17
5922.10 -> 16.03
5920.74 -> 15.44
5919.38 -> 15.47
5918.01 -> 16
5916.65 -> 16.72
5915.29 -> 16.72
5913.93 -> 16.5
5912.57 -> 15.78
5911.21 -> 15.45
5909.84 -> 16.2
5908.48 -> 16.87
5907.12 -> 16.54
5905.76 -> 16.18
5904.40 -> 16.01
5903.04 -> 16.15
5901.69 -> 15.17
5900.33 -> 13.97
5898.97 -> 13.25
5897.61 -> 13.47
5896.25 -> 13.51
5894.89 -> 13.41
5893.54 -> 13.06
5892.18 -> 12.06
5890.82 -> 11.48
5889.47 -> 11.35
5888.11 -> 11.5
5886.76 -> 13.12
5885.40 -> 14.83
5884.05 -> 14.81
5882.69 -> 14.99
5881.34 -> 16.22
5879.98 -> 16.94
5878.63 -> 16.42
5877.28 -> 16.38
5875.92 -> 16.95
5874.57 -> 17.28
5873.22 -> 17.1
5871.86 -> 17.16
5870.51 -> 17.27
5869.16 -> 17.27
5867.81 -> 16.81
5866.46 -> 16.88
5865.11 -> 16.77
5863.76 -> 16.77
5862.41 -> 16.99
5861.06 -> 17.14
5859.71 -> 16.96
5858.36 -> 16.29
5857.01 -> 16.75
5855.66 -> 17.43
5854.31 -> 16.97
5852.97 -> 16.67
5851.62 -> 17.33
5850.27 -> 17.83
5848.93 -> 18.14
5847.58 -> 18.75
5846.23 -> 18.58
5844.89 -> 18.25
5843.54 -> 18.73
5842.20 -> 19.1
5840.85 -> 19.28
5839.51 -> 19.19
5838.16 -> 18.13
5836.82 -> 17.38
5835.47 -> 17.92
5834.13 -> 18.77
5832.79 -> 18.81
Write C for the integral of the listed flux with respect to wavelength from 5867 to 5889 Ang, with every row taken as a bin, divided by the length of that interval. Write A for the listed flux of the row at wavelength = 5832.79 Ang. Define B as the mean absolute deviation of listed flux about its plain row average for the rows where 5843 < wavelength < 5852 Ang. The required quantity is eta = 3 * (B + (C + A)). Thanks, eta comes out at 105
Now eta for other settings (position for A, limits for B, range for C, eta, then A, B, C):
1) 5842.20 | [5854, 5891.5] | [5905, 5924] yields 110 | 19.1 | 1.40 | 16.2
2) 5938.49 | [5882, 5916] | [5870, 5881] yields 105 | 16.51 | 1.54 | 16.9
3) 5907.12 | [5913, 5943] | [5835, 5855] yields 105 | 16.54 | 0.43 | 18.2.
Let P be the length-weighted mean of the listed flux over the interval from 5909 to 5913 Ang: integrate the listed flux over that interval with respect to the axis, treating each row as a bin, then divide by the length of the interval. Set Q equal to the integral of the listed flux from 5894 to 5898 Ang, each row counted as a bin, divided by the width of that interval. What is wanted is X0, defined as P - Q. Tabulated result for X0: 2.4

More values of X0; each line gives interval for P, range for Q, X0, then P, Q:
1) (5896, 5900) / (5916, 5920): -2.6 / 13.4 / 16.0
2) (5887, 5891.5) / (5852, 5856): -5.4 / 11.6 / 17.0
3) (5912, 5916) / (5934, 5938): -1.1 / 16.4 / 17.5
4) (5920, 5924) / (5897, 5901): 2.6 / 16.1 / 13.6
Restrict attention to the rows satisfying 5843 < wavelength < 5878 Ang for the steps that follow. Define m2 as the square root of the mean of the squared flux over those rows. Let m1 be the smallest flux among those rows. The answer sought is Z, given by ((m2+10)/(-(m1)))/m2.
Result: -0.097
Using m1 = 16.29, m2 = 17.3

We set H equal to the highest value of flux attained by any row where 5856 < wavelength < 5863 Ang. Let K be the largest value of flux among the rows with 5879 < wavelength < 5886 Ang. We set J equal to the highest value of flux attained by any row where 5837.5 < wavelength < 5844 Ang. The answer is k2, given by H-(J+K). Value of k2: -19.1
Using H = 17.14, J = 19.28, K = 16.94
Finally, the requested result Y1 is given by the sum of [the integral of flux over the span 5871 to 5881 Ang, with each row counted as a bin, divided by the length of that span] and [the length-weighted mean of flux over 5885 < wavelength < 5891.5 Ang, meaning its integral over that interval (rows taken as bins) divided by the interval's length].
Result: 29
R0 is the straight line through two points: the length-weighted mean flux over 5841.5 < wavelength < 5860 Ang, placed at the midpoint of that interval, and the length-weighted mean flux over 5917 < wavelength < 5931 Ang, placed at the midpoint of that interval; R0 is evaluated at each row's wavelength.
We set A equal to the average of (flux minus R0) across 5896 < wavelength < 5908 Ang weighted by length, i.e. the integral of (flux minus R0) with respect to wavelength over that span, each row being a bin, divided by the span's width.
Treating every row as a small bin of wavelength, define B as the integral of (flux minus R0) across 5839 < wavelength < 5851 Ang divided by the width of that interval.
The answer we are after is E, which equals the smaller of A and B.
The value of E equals -1.9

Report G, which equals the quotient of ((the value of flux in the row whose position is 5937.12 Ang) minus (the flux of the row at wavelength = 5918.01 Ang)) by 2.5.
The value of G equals 0.5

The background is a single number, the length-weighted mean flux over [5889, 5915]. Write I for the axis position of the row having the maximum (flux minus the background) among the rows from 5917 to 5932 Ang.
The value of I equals 5930.29 Ang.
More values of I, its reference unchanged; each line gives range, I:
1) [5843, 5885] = 5847.58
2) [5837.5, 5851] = 5840.85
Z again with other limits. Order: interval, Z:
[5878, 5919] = -0.147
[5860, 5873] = -0.095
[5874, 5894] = -0.148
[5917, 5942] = -0.103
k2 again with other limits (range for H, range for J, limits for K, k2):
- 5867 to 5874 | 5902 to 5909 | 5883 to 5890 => -14.4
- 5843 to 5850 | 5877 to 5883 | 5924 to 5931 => -15.7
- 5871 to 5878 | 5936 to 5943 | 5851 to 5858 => -17.4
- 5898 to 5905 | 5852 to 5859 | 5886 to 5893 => -14.4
